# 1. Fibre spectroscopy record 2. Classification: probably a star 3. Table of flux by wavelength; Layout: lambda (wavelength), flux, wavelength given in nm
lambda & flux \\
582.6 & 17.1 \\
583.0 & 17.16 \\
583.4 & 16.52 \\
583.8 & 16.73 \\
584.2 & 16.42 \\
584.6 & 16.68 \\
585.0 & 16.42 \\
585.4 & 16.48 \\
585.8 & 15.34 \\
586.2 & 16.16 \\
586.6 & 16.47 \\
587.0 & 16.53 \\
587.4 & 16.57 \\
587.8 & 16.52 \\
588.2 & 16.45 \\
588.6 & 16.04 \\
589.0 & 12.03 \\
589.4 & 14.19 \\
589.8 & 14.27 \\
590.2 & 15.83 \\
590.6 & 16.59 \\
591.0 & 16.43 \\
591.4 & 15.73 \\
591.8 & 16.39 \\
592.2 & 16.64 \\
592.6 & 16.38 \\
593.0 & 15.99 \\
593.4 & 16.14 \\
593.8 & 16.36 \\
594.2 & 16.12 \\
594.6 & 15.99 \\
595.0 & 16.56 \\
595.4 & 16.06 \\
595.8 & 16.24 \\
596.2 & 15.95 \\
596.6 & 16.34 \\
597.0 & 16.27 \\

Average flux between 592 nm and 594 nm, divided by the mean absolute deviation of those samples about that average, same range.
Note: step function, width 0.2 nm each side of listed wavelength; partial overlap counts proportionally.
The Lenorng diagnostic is 86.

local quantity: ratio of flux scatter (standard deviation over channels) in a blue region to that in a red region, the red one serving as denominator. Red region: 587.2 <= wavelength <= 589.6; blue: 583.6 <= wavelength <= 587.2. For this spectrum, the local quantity 0.2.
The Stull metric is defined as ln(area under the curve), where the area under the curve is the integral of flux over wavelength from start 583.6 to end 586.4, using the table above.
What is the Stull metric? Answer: 3.8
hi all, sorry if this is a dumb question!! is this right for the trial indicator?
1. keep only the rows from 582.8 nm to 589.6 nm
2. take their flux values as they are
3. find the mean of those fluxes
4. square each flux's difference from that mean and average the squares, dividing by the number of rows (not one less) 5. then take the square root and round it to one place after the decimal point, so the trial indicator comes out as 1.2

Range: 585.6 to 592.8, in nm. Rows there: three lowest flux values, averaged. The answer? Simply 13.5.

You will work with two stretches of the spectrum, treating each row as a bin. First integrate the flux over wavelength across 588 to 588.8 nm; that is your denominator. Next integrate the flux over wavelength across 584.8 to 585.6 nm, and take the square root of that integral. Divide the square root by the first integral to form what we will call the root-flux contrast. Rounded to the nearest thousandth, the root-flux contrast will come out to 0.279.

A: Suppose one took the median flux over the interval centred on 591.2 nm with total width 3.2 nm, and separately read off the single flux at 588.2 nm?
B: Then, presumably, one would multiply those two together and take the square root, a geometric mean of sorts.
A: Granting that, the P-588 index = 16.42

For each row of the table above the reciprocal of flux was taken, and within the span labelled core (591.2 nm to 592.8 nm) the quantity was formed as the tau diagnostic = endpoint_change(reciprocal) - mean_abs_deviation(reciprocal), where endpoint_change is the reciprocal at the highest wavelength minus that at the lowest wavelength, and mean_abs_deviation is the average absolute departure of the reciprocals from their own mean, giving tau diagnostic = -0.0036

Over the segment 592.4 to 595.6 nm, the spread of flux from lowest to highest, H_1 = 0.6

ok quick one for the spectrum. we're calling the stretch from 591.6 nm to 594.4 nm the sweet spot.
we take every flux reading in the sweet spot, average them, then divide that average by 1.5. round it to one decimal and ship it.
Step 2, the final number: 10.9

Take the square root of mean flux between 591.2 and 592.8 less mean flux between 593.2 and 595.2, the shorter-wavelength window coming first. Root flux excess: 0.23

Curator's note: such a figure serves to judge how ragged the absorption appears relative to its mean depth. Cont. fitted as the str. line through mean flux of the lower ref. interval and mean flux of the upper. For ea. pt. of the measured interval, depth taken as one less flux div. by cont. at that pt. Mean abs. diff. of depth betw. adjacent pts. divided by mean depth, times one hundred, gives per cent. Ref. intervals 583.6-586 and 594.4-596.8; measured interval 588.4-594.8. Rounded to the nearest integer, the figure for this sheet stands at 142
